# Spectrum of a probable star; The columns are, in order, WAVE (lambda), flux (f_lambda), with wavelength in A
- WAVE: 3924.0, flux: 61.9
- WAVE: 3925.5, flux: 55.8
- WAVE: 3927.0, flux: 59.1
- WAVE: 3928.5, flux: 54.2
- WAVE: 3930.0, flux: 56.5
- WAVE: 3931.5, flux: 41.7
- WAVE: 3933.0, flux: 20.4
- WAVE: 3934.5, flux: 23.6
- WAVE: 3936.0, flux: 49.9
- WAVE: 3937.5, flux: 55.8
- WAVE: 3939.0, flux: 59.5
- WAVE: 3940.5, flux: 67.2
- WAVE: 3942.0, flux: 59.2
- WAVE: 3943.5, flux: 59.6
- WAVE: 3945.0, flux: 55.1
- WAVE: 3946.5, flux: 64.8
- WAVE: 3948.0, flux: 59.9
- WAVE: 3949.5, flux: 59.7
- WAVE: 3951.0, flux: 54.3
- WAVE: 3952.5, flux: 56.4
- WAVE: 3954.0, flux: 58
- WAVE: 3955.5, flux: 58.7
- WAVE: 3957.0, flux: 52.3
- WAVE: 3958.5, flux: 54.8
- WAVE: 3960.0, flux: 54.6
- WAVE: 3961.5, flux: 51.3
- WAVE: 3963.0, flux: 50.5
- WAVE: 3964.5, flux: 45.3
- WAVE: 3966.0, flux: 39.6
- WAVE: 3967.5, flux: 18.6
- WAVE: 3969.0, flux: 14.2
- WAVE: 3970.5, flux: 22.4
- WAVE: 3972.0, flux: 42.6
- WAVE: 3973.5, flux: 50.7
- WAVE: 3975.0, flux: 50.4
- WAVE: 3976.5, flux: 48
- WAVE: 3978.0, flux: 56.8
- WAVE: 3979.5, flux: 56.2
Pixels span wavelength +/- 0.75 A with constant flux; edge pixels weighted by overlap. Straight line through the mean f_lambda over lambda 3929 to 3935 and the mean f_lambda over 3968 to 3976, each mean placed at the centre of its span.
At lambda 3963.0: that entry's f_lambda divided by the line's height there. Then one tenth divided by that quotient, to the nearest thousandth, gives 0.071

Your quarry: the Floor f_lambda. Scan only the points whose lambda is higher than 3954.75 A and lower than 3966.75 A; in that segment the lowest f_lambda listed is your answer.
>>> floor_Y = 39.6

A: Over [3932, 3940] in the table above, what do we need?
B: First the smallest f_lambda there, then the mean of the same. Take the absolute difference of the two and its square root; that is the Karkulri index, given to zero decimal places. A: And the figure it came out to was 5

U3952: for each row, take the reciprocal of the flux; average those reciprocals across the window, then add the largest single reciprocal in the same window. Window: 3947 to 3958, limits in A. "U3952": 0.04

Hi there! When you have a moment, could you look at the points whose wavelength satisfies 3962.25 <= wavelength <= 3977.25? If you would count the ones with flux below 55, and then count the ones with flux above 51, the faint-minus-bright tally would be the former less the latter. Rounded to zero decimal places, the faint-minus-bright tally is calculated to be 10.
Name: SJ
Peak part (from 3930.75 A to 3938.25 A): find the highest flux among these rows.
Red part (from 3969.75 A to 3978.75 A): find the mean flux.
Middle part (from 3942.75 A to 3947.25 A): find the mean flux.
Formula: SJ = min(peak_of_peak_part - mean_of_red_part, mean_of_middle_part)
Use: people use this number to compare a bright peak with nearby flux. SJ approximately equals 11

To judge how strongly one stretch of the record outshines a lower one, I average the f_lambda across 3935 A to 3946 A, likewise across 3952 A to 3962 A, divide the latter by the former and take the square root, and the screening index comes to 1.0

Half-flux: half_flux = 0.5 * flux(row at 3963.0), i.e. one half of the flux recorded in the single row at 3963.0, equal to 25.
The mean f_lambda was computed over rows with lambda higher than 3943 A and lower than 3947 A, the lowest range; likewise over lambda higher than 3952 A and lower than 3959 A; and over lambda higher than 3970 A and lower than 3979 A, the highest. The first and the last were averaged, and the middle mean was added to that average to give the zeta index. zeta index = 109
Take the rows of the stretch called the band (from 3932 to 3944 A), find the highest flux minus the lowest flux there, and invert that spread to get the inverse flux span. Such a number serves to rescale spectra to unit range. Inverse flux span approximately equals 0.021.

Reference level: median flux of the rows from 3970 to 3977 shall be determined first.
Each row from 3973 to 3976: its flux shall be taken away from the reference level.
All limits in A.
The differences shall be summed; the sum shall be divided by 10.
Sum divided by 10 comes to -1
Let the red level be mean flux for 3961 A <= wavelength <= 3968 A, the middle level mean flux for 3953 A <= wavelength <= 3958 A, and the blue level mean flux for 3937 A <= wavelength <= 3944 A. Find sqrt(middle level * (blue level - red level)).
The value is 33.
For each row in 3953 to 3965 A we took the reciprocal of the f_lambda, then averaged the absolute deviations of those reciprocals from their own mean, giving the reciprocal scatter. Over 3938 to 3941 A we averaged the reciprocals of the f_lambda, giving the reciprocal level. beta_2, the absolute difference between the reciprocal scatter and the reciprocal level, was 0.015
